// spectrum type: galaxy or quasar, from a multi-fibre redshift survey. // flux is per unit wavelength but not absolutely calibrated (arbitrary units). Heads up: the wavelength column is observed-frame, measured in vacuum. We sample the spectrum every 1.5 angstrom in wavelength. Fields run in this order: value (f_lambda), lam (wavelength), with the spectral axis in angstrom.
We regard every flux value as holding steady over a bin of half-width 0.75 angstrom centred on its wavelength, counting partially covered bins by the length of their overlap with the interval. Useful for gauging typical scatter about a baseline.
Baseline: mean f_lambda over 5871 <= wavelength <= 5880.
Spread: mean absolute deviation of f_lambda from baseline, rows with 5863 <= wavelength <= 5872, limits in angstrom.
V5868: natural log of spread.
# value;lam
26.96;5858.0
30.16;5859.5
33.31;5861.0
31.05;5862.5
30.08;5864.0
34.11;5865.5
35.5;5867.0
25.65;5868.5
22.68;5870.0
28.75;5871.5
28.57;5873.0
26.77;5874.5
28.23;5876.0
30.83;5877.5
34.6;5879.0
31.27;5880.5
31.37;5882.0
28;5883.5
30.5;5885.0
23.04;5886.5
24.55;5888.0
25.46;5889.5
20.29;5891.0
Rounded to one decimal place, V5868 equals 1.3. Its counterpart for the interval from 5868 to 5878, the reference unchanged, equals 1.0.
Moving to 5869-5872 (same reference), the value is 1.4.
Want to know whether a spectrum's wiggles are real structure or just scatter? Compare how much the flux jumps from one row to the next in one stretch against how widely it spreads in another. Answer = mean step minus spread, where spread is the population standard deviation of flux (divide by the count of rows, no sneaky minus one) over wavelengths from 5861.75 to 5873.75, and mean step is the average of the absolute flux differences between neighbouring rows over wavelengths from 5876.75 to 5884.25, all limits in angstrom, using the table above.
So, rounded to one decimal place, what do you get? -1.3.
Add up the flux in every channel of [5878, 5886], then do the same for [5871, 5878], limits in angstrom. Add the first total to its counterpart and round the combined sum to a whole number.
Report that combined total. 299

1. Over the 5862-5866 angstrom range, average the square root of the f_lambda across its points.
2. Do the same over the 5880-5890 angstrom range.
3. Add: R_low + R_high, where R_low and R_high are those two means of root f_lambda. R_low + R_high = 10.9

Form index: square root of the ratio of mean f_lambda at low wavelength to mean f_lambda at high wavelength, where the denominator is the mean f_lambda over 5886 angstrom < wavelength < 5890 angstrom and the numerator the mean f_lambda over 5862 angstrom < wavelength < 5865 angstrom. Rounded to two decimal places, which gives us 1.12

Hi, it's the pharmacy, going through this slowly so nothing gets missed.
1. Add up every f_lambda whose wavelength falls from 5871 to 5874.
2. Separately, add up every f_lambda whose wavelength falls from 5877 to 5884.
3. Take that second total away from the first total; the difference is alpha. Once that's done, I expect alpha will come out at -99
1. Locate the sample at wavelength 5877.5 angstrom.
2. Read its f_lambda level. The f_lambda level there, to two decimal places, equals 30.83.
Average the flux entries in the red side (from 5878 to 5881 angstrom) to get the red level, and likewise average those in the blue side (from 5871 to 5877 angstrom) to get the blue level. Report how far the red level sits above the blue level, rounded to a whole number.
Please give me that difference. 5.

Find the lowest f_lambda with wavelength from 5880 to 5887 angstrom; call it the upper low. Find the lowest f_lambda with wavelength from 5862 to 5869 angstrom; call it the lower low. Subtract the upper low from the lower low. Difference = 2.6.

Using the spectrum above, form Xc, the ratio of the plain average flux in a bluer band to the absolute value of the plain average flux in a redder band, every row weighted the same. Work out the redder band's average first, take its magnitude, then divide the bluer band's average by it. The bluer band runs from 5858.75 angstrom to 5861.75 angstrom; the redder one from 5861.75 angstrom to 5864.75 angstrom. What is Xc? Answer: 1.04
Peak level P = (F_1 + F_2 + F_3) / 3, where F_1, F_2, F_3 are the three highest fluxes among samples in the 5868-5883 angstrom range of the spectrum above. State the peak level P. 32.4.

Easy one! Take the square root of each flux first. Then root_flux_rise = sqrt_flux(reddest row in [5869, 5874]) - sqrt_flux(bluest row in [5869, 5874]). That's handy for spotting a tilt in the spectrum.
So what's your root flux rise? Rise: 0.6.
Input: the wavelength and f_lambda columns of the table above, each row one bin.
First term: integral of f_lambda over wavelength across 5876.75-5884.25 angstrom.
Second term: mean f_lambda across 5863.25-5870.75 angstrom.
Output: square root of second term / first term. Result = 0.356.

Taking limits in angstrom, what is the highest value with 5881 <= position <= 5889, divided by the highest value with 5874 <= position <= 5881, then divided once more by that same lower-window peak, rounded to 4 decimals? 0.0262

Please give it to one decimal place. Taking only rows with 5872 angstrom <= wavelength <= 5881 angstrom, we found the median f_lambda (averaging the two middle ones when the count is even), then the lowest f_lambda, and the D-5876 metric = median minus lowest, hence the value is 2.9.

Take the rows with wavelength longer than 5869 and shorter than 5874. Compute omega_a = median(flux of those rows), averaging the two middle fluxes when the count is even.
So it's 28.6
